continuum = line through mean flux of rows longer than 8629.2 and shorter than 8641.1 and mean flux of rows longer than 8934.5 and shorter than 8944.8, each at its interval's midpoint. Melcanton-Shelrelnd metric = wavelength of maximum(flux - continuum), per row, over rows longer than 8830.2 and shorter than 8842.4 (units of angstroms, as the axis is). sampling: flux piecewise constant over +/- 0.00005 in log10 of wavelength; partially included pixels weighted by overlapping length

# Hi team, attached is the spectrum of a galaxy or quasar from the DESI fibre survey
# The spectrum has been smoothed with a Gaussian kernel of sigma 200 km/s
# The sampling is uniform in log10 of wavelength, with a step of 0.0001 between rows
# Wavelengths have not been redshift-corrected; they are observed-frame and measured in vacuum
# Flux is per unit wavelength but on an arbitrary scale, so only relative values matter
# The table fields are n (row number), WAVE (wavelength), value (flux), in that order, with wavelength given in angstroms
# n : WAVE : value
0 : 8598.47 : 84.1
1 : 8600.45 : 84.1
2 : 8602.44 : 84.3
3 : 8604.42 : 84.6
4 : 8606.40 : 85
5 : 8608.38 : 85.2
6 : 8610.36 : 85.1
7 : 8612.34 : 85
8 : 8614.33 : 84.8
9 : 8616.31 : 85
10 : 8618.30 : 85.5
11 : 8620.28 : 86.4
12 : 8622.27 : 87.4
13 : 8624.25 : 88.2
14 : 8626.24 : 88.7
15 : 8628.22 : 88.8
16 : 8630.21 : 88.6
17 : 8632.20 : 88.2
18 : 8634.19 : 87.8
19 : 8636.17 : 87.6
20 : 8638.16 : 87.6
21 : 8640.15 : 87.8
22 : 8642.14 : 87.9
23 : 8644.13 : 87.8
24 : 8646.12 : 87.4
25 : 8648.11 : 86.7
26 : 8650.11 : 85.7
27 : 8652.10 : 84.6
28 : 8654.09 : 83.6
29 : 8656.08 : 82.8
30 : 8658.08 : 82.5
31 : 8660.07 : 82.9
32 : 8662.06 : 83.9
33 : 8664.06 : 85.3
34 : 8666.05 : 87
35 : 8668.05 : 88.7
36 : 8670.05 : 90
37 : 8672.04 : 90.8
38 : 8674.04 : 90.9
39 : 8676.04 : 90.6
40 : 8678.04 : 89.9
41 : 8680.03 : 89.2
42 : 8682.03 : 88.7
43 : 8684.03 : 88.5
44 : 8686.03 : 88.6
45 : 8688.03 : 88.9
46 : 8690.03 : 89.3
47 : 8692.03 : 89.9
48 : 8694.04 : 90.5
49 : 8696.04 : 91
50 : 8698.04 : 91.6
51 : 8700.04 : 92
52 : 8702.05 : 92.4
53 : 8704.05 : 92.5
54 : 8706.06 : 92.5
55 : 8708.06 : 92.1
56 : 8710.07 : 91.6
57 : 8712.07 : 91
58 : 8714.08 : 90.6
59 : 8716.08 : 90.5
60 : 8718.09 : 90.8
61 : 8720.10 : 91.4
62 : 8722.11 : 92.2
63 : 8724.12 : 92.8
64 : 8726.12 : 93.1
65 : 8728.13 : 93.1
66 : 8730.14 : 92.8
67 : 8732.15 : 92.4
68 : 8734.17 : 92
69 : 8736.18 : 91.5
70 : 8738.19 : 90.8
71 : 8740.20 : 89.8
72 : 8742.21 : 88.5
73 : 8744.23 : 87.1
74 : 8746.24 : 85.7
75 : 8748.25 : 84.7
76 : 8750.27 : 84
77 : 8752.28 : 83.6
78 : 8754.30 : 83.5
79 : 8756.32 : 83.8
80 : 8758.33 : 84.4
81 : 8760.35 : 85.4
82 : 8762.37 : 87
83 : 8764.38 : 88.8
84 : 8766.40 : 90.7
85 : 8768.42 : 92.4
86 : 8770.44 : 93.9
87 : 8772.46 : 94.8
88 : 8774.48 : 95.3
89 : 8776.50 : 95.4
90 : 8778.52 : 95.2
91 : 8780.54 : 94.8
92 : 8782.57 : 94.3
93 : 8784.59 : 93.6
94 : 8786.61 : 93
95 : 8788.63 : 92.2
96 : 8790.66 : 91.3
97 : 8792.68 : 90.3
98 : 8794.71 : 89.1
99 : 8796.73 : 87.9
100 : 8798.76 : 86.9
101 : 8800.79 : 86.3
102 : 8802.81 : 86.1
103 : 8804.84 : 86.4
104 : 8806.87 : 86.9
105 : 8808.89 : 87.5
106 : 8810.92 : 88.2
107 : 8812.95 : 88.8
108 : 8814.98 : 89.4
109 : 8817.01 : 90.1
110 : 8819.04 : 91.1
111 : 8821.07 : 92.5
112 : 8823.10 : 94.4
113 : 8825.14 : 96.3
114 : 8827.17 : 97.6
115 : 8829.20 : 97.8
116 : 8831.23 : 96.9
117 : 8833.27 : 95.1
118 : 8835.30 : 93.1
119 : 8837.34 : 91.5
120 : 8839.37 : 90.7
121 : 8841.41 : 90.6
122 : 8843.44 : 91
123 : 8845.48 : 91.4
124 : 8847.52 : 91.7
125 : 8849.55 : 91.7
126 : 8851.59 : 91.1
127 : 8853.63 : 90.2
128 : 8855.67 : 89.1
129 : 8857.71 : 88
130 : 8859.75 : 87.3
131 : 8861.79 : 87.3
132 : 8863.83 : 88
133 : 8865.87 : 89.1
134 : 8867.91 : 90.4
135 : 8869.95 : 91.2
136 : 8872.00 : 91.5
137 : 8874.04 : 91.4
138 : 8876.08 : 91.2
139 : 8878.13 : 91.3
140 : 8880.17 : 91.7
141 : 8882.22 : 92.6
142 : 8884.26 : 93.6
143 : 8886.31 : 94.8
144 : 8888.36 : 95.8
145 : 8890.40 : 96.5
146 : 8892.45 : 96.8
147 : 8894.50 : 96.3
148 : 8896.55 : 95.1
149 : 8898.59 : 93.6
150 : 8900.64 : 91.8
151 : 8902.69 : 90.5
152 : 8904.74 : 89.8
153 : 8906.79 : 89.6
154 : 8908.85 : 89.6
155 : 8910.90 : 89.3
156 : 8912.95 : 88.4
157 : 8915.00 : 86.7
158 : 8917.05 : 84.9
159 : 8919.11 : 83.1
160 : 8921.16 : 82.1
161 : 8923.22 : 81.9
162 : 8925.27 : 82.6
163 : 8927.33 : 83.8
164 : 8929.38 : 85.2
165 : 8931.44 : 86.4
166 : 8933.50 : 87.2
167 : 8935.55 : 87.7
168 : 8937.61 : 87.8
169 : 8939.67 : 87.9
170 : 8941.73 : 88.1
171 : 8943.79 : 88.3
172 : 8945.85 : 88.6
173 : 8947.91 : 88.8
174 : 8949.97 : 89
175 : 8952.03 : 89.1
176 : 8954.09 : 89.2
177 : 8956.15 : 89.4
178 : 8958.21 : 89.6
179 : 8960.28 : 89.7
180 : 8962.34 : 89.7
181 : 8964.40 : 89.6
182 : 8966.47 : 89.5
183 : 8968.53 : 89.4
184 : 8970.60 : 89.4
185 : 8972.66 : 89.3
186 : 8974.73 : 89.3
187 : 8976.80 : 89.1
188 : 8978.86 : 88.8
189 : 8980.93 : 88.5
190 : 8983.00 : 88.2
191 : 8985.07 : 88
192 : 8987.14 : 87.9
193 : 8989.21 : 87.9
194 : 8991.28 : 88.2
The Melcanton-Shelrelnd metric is 8831.23 angstroms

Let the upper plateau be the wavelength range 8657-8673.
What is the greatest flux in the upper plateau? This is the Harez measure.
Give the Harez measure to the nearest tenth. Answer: 90.8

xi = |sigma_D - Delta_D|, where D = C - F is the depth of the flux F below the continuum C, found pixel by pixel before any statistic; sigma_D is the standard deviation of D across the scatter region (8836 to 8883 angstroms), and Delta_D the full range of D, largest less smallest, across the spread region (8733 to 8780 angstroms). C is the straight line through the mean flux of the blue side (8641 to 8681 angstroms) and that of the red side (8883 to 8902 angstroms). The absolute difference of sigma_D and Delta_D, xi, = 9.6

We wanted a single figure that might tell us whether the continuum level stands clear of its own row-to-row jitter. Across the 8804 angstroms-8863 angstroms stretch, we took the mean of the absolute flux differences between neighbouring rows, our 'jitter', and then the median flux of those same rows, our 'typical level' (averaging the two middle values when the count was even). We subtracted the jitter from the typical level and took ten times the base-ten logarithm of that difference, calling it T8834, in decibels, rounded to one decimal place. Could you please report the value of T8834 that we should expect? 19.5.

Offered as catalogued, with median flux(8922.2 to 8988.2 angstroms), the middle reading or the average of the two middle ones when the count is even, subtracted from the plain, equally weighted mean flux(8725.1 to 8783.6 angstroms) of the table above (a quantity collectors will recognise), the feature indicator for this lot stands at 1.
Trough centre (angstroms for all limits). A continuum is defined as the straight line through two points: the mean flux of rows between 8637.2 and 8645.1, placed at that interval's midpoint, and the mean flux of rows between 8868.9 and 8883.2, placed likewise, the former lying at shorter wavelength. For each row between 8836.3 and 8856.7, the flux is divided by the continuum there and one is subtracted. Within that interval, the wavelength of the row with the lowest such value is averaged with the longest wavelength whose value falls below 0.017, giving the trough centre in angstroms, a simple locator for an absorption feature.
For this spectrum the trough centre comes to 8855.7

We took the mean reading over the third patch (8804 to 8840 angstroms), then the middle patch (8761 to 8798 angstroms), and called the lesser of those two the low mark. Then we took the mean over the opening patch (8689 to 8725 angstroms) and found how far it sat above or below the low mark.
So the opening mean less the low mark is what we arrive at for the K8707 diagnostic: -1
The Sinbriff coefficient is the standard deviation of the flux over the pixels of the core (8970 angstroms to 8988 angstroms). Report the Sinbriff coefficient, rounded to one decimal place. 0.6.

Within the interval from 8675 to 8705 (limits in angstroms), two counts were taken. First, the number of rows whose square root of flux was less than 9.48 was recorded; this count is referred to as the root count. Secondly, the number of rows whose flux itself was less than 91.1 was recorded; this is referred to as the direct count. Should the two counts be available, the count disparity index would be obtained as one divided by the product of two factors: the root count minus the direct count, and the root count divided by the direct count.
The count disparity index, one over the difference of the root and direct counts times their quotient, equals -0.37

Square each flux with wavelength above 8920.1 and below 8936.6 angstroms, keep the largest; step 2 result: 7691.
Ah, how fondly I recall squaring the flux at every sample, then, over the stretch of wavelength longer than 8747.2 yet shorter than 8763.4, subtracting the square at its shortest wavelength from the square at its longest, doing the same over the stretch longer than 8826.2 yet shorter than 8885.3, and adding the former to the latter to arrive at -370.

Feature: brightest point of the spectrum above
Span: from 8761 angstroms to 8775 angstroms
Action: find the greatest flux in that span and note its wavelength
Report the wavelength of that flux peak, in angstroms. 8774.48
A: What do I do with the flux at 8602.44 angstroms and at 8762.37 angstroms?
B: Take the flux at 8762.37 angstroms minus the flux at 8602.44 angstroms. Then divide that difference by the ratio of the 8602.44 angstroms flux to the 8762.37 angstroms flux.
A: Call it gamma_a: 2.8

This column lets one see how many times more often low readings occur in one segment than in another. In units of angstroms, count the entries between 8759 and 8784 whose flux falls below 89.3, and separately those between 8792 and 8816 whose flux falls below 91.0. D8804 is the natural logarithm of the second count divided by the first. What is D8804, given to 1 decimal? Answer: 1.4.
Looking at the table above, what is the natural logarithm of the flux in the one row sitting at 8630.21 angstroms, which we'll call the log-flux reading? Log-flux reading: 4.48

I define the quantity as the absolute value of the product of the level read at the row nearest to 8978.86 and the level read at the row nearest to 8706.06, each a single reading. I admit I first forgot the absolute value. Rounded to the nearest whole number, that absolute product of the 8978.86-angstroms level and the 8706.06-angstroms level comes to 8214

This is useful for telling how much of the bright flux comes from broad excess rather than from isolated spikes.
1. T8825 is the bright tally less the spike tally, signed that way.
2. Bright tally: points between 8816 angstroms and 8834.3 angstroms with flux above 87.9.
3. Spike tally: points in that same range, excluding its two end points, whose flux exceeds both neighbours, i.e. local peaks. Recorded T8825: 8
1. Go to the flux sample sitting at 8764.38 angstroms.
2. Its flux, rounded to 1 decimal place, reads 88.8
